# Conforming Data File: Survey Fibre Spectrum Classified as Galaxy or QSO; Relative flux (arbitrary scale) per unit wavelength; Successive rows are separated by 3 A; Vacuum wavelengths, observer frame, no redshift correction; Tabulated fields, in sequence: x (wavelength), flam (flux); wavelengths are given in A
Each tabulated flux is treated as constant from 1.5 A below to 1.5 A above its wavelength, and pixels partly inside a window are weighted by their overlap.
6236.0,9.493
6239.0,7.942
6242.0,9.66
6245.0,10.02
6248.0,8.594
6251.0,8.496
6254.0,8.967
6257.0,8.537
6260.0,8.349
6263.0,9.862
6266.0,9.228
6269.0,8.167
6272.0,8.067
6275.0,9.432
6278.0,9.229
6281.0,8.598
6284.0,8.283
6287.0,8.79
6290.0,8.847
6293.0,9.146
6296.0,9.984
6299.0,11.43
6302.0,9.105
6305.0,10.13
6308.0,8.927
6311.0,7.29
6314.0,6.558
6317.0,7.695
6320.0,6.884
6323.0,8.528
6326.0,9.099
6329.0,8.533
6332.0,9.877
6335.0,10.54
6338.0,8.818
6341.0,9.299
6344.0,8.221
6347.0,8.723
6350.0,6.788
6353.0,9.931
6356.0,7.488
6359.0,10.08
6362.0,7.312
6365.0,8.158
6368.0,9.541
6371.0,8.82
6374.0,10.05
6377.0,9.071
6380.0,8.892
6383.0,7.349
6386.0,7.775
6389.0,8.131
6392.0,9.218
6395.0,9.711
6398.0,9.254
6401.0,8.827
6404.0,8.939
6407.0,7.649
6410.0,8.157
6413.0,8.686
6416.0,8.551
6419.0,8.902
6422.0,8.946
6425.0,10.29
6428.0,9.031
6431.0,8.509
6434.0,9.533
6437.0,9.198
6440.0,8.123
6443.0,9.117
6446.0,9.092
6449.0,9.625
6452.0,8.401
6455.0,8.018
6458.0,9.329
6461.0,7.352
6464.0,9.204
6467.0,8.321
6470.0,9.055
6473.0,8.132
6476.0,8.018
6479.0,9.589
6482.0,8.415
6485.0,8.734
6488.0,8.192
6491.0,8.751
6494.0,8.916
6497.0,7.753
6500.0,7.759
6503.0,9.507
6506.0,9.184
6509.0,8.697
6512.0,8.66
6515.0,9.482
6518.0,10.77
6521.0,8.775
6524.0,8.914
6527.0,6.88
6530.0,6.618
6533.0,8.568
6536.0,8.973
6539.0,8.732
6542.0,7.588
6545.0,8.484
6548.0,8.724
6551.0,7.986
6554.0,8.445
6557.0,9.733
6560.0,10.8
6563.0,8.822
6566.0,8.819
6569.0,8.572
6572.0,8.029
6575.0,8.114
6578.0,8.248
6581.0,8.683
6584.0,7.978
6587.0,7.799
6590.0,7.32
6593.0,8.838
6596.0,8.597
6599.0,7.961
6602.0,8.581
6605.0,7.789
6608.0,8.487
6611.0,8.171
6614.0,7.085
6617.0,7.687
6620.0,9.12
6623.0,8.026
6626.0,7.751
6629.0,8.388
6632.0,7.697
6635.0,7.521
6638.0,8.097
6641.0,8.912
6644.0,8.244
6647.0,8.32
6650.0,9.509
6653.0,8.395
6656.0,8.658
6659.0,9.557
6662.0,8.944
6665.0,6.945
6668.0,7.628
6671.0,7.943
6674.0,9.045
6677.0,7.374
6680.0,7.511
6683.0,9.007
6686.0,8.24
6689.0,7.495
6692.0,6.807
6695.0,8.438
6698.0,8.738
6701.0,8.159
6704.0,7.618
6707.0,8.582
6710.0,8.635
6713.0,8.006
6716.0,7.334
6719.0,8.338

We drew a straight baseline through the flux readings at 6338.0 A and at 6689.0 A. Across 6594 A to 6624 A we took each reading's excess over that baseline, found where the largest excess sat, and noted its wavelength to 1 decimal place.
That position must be 6620.0 A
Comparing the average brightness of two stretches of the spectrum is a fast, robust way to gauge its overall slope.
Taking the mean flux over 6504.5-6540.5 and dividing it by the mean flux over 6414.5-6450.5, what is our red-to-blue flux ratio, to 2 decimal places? 0.96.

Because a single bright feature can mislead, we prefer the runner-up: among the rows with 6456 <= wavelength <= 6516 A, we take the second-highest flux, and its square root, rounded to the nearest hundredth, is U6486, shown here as 3.08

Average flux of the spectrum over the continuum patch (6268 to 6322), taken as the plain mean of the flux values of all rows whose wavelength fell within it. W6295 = 8.70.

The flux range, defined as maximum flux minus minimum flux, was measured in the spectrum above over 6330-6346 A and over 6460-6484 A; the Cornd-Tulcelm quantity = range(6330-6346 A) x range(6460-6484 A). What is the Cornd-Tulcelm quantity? 5.2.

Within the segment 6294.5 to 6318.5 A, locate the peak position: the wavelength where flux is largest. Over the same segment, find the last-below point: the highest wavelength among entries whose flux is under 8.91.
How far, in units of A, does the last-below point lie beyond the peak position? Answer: 18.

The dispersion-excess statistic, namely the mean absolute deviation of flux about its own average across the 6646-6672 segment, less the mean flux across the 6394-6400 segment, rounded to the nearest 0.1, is -8.8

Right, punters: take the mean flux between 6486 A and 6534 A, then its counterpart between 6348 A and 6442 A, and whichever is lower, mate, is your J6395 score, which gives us 8.6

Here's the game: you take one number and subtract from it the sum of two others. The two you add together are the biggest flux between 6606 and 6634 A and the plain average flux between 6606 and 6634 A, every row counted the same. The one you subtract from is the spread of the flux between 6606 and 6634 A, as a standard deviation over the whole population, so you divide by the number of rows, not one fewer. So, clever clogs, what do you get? -16.6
